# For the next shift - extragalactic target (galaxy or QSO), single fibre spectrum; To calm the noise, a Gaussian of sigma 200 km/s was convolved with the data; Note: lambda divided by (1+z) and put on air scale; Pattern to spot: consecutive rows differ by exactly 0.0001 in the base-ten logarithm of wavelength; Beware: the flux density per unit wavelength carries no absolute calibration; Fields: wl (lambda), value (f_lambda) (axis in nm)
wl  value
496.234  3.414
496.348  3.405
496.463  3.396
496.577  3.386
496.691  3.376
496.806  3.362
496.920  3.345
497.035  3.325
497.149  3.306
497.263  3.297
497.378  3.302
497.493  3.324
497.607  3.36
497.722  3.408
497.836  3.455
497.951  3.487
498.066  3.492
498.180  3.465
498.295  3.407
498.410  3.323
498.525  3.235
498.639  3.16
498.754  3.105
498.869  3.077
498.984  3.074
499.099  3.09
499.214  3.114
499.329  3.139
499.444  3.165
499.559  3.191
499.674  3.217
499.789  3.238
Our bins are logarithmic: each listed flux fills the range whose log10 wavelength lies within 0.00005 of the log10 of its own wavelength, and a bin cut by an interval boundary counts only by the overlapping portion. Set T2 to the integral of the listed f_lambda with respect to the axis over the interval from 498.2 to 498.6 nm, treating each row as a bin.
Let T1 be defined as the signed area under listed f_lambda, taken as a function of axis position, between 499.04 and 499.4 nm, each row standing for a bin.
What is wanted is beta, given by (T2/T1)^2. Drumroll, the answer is 1.4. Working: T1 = 1.12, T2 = 1.33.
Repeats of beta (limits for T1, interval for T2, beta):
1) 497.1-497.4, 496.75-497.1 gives 1.4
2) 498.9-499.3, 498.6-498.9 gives 0.6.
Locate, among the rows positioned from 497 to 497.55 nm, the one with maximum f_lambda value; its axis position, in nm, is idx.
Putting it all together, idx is 497.035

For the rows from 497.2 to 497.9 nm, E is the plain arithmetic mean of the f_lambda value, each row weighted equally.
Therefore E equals 3.36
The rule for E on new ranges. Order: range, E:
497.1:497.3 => 3.30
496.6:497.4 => 3.33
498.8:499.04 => 3.08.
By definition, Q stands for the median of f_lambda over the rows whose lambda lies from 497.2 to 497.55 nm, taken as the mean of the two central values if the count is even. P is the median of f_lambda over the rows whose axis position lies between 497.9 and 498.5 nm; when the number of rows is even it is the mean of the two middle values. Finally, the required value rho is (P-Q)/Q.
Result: 0.05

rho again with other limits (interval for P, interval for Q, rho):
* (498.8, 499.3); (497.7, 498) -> -0.11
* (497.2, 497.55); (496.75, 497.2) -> -0.01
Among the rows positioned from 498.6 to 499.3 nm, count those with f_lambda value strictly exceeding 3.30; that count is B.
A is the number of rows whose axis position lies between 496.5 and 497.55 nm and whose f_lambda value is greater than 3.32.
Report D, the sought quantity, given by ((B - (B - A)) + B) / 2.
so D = 3.0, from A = 6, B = 0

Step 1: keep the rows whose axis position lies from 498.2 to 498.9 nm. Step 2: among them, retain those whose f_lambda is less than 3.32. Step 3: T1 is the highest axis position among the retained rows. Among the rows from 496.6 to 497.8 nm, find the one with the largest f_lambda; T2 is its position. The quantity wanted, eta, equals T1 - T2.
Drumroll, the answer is 1.15 nm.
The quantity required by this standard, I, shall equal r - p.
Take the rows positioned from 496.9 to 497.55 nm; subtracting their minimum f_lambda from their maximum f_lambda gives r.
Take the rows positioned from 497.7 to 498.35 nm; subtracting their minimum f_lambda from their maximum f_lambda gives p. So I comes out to -0.04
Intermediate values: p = 0.085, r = 0.048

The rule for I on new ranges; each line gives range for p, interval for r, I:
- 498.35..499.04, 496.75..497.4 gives -0.18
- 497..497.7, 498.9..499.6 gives 0.05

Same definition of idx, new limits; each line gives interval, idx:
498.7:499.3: 499.214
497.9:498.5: 498.066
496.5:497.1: 496.577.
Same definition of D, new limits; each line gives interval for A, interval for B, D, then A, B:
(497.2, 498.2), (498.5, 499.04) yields 3.5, 7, 0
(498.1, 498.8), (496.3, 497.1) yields 5.0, 3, 7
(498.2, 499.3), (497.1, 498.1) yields 5.0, 2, 8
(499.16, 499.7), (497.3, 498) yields 3.0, 0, 6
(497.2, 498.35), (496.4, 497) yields 6.5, 8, 5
